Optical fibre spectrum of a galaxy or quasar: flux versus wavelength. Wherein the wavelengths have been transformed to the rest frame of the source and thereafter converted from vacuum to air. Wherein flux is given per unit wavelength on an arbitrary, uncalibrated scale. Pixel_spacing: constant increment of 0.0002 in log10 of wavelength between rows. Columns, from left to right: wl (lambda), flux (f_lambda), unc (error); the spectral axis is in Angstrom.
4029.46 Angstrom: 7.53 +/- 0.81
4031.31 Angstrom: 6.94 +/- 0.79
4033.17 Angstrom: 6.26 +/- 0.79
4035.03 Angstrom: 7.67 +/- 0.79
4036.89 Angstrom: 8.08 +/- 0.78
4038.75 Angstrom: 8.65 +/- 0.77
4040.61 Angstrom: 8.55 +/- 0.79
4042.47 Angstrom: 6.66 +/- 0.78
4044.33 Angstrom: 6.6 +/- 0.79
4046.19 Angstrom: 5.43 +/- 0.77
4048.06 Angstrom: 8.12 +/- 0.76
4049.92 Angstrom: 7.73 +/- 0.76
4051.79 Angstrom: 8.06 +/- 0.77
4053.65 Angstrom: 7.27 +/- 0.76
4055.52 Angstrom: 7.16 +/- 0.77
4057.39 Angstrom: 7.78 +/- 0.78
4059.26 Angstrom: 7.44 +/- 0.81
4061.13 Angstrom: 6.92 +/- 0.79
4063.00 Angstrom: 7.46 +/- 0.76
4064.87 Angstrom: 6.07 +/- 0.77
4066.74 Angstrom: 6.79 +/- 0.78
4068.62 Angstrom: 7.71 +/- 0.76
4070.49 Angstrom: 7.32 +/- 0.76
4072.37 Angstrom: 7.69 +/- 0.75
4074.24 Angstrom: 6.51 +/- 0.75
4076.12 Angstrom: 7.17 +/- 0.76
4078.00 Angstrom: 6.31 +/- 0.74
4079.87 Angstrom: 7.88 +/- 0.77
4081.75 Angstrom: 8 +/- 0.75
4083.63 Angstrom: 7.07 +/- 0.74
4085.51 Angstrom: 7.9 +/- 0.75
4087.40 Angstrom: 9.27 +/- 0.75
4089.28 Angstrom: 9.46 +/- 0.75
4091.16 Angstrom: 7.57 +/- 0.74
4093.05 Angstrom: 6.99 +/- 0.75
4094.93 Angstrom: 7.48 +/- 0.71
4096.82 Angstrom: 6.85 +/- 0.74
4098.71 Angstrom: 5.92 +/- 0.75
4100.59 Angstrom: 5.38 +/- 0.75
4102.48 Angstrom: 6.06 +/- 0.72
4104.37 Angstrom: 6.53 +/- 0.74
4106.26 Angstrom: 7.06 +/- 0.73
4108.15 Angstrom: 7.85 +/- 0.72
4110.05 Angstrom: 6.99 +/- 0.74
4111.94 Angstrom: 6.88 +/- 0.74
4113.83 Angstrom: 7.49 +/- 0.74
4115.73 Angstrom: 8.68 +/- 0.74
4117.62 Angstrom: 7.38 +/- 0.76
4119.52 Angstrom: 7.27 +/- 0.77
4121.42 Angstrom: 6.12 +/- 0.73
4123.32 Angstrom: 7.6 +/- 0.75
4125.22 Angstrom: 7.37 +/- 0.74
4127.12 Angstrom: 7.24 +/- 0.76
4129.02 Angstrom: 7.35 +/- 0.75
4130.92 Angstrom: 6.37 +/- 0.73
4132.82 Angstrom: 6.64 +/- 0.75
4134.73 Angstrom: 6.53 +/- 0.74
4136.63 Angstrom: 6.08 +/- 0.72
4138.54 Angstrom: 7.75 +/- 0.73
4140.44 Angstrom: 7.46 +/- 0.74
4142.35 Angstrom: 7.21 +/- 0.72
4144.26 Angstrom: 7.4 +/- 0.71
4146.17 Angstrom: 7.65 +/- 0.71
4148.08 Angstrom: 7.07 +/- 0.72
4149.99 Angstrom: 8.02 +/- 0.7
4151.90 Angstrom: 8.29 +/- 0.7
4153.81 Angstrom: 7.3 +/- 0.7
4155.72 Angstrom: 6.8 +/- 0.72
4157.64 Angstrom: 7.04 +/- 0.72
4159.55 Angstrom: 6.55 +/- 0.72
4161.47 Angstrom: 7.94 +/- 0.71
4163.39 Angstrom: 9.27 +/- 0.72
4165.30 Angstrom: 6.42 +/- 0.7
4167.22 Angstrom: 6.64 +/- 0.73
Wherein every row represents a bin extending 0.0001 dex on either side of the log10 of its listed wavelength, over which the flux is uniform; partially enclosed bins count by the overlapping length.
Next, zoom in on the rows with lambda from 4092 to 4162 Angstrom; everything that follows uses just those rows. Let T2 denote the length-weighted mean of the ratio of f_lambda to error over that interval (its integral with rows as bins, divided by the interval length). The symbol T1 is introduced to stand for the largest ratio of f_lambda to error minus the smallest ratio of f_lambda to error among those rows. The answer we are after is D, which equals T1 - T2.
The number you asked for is -5.0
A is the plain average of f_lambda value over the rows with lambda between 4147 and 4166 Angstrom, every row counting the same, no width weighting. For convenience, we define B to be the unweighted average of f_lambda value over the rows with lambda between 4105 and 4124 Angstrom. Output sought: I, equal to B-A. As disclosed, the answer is -0.1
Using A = 7.47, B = 7.33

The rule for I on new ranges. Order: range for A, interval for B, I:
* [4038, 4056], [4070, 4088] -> 0.1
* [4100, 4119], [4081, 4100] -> 0.6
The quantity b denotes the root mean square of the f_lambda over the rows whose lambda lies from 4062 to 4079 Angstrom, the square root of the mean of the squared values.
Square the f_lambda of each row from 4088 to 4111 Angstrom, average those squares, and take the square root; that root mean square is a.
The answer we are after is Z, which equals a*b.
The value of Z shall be 49.8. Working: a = 7.1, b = 7.0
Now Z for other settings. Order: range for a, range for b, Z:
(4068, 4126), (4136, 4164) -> 55.0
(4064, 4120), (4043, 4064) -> 53.4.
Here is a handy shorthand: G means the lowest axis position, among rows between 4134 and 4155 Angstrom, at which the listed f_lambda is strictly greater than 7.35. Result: 4138.54 Angstrom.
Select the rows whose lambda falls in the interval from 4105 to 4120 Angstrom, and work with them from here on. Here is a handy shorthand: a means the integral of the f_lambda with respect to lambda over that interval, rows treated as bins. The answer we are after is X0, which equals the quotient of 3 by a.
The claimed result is 0.027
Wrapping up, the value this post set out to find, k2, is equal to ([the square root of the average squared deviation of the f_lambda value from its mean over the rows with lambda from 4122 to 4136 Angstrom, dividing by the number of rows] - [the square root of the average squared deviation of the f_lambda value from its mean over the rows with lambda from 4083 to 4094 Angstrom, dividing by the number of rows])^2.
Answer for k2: 0.28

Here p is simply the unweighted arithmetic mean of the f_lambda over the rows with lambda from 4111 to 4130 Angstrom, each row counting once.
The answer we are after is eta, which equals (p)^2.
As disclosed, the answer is 54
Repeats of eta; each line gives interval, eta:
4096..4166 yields 51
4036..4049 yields 55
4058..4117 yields 53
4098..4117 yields 47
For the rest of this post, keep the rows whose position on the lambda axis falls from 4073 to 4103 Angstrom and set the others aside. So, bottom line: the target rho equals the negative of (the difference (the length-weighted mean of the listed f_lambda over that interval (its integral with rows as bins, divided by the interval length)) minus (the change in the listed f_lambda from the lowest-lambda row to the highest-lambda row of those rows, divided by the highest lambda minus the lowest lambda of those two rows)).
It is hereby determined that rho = -7.3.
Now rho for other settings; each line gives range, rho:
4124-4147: -7.1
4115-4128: -7.5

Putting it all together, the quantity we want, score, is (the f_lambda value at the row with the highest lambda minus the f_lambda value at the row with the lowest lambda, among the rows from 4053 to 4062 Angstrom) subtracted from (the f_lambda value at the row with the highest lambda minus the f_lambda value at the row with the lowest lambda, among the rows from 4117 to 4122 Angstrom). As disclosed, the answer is -0.9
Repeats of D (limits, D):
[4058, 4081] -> -6.9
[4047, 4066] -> -6.8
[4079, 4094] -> -7.4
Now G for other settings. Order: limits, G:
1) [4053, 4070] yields 4057.39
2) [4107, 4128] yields 4108.15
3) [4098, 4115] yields 4108.15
